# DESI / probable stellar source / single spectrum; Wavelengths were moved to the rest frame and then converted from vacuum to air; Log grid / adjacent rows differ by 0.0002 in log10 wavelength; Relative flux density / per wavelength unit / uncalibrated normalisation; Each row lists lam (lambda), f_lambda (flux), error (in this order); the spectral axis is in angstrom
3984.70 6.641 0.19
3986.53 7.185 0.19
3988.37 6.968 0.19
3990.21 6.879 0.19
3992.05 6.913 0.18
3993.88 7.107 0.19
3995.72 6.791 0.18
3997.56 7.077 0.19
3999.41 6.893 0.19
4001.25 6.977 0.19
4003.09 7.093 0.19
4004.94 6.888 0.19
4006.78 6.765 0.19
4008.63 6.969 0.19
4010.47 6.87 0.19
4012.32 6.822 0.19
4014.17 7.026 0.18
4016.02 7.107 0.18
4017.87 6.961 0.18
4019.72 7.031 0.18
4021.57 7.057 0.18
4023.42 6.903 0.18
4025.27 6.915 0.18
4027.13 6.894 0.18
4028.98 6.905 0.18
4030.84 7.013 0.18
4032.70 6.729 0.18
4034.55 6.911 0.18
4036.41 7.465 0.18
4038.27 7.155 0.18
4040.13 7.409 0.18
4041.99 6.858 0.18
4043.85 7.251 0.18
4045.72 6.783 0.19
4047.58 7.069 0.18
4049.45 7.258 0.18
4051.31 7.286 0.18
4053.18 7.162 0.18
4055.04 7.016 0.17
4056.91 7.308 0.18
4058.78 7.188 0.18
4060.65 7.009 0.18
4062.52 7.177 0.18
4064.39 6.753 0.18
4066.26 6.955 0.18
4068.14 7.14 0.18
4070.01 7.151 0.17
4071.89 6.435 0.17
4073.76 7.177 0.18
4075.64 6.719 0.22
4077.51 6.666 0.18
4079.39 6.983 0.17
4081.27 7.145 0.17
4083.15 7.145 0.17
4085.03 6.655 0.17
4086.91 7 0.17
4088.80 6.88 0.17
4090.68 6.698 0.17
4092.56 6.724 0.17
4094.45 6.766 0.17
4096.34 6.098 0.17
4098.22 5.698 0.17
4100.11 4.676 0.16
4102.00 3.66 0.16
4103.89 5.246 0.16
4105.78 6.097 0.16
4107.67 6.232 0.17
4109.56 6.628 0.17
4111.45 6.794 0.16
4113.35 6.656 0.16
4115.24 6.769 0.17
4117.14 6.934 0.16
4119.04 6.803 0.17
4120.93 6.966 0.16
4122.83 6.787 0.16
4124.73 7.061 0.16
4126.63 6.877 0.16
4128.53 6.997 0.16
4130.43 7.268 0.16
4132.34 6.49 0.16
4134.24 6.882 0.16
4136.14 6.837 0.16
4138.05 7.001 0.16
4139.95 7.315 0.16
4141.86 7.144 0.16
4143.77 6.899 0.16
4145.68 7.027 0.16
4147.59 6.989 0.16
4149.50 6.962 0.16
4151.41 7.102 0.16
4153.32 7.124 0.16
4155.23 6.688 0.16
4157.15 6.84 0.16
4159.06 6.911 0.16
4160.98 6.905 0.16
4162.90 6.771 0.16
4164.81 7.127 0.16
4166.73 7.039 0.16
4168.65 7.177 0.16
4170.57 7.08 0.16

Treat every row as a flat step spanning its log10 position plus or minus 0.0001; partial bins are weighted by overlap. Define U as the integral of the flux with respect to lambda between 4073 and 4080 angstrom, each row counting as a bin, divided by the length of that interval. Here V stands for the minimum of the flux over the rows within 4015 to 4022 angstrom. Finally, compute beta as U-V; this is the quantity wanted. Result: -0.1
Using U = 6.88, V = 6.961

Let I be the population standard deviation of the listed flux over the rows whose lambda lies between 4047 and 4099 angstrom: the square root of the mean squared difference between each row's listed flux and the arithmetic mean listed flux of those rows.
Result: 0.36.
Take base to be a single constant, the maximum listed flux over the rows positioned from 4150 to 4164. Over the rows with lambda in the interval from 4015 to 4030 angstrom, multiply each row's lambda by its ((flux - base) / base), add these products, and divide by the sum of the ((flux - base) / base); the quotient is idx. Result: 4024.2 angstrom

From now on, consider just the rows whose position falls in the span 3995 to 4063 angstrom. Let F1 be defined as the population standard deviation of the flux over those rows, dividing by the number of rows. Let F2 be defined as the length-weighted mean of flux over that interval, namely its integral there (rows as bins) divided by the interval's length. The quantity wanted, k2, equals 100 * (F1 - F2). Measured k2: -685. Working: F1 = 0.178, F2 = 7.03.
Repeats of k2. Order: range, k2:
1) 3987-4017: -684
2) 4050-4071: -695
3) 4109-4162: -673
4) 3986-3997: -684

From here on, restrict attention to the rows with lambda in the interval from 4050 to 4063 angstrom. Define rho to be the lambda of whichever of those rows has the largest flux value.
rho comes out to 4056.91 angstrom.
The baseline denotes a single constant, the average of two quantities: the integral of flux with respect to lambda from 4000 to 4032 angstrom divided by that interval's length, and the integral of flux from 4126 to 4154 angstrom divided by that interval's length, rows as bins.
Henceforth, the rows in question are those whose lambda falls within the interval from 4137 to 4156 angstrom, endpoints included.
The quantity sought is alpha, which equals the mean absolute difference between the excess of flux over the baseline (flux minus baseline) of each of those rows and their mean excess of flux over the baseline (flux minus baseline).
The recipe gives 0.12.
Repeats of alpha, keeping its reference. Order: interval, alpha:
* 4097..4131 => 0.72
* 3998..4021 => 0.09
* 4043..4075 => 0.17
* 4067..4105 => 0.68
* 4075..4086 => 0.21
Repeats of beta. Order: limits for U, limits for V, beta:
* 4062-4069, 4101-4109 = 3.3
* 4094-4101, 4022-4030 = -1.1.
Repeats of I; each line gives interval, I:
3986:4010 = 0.12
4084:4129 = 0.81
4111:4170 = 0.18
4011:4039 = 0.16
